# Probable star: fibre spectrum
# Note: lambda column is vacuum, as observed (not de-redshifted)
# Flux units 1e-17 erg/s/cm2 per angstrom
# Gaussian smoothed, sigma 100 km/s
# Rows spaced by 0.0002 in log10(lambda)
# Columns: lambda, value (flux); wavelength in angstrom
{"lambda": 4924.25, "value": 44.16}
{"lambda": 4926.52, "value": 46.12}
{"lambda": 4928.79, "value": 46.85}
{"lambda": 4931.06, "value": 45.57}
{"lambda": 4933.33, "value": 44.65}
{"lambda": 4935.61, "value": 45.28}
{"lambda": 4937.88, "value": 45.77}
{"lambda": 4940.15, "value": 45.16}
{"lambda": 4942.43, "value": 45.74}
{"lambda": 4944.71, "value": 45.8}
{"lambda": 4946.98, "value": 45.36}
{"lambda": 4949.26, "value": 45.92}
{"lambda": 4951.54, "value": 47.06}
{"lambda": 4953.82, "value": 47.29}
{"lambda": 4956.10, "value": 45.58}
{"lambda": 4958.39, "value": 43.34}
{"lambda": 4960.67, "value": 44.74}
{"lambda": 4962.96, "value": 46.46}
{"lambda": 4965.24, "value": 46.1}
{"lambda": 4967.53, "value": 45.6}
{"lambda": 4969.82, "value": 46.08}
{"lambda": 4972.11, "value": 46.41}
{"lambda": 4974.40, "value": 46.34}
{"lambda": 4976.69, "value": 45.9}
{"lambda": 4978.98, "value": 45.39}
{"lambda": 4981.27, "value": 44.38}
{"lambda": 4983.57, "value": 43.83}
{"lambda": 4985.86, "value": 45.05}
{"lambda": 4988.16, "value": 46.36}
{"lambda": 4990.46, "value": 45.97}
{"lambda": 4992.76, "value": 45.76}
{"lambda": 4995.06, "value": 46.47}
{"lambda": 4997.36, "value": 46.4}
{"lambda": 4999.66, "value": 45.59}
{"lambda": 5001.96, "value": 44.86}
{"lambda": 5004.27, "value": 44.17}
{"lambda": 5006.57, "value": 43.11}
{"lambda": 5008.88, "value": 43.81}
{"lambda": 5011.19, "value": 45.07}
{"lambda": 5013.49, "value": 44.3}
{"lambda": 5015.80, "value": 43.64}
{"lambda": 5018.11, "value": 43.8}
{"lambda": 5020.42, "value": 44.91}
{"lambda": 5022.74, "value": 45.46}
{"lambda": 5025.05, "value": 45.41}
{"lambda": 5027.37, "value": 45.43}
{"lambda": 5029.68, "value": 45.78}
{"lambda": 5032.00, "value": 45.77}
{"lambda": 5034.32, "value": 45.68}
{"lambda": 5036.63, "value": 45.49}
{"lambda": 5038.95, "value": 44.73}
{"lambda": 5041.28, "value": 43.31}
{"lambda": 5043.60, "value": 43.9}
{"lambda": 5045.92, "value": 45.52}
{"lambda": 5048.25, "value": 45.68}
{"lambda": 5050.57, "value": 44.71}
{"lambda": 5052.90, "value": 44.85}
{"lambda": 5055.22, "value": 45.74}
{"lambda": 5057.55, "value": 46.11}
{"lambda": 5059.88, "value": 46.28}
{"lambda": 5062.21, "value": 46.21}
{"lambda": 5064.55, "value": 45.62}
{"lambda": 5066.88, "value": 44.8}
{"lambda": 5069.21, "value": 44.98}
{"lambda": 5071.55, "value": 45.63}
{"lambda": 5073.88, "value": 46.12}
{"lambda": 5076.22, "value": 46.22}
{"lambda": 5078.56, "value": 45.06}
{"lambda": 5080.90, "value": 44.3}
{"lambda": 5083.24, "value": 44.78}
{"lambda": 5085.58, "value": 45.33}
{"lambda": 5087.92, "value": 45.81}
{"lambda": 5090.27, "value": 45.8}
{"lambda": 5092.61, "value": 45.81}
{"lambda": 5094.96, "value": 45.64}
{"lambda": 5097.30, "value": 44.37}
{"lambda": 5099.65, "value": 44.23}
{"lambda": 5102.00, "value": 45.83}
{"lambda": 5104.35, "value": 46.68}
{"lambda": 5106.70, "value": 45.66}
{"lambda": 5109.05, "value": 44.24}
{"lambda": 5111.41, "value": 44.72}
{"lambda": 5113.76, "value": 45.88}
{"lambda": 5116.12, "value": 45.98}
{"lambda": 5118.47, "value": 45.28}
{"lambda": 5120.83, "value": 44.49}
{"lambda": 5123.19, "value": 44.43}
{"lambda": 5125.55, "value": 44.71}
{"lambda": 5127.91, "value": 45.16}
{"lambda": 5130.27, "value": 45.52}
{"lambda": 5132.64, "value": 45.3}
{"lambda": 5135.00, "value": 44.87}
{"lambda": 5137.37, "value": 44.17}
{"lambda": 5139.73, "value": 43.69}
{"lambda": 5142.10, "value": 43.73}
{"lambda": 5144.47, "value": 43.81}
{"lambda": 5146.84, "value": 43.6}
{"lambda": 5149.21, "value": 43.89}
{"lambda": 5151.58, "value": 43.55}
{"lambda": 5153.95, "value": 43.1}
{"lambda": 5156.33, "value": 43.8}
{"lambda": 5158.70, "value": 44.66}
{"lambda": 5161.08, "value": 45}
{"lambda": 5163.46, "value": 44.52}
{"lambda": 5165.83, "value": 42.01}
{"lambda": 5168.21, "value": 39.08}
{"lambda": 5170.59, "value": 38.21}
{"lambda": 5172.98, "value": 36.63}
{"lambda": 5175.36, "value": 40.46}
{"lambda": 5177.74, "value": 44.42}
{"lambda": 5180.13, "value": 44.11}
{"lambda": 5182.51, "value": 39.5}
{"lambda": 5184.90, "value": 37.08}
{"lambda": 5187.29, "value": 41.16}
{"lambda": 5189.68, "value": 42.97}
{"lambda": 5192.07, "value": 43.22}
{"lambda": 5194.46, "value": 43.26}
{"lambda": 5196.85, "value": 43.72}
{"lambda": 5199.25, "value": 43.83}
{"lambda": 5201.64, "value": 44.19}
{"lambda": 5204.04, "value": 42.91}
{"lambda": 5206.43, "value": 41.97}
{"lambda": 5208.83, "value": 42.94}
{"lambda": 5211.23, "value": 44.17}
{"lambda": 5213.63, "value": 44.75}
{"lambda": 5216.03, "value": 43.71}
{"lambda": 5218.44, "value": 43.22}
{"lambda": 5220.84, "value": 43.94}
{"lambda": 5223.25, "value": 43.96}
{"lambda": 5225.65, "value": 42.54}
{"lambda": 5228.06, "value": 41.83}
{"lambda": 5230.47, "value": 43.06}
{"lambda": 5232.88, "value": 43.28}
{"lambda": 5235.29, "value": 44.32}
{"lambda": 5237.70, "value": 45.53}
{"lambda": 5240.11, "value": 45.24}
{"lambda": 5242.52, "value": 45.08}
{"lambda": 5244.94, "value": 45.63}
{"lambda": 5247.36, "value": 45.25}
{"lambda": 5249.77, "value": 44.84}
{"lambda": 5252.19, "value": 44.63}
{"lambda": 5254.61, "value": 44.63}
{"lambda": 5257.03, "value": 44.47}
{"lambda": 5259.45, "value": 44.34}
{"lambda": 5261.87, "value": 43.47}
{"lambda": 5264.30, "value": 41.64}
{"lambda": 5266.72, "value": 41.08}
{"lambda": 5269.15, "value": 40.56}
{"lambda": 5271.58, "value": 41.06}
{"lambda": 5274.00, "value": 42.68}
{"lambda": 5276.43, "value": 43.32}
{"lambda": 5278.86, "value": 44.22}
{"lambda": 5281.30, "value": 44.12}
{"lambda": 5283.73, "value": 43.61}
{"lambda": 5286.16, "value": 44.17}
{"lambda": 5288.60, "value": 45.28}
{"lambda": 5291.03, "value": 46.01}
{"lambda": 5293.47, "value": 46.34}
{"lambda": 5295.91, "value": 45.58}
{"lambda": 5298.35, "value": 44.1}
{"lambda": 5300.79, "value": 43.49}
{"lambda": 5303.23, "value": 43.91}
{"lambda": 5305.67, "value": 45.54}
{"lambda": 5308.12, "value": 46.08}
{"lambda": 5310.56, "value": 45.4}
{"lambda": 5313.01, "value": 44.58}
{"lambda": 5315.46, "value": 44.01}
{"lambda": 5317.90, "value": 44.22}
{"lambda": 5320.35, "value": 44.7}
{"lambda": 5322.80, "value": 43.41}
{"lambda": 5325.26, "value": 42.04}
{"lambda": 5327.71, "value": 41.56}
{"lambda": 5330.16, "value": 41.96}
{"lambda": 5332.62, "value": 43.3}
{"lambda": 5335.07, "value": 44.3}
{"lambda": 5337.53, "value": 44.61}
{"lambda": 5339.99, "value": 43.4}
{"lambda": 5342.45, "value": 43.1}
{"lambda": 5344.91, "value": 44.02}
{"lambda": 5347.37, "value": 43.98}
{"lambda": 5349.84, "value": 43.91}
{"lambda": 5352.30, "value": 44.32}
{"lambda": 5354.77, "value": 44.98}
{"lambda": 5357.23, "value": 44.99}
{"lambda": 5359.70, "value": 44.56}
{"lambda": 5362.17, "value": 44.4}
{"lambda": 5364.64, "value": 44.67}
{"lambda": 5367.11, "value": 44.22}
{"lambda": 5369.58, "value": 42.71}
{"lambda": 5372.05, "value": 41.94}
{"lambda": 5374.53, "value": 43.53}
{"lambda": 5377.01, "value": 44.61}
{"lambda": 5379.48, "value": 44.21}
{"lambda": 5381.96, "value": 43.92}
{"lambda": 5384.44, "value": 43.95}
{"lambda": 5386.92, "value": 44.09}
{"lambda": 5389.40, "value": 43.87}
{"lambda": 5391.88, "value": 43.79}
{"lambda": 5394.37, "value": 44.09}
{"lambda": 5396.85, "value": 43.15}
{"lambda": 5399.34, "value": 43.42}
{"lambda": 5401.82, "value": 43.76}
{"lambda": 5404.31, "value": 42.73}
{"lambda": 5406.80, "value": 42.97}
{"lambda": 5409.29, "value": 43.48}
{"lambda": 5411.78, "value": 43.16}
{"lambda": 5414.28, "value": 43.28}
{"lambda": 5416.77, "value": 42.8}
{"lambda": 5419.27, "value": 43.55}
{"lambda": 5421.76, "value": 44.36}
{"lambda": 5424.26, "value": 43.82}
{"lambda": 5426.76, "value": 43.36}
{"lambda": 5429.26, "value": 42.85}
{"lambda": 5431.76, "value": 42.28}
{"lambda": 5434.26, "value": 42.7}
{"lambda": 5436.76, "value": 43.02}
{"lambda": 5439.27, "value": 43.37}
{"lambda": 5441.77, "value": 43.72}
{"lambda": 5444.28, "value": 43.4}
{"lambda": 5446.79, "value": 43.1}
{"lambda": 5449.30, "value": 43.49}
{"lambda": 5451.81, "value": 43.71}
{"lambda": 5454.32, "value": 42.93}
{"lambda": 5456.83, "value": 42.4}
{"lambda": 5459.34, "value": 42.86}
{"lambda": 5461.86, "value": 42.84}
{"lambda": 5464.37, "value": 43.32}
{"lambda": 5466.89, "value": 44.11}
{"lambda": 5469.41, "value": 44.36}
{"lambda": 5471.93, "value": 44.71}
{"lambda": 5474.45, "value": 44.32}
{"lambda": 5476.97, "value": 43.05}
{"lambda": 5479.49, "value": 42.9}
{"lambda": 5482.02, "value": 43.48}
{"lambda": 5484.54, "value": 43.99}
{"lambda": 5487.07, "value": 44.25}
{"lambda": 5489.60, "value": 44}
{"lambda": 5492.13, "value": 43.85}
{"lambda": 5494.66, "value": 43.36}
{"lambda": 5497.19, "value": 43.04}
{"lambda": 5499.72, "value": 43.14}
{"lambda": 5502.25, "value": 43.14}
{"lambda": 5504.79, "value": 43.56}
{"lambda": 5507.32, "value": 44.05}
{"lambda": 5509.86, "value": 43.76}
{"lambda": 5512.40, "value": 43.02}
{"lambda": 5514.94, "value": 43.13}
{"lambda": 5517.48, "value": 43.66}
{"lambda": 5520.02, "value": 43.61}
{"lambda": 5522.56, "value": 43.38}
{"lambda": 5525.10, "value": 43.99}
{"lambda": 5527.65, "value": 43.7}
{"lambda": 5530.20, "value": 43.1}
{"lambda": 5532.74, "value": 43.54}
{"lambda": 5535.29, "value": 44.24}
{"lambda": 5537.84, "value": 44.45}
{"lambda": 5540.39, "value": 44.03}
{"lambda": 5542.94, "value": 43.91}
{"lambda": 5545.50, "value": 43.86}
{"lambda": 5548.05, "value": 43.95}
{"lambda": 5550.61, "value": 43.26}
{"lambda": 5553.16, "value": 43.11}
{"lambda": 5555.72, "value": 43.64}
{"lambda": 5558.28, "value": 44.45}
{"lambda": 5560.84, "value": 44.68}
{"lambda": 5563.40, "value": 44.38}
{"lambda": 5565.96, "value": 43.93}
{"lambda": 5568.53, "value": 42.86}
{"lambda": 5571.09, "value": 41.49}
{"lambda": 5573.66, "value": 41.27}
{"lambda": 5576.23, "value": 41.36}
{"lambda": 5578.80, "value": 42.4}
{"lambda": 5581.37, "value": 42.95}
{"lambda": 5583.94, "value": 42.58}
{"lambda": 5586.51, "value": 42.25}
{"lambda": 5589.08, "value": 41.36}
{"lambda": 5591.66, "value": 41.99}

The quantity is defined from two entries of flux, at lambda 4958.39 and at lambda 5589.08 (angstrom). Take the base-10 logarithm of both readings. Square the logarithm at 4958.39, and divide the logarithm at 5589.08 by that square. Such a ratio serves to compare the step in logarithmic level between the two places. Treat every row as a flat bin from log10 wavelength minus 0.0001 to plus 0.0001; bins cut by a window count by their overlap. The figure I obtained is 0.603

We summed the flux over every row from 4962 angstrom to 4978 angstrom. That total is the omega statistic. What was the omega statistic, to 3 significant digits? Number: 323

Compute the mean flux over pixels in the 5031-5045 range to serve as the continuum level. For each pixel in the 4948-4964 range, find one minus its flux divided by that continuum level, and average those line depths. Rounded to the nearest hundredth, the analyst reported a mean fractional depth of -0.02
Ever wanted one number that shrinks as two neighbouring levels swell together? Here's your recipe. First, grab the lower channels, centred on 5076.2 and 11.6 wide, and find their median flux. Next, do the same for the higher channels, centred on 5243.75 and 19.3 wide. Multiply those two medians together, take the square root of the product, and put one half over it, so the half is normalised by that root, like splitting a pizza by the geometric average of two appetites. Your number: 0.0110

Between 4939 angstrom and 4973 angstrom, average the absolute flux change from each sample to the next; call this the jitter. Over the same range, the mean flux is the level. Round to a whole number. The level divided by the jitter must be 55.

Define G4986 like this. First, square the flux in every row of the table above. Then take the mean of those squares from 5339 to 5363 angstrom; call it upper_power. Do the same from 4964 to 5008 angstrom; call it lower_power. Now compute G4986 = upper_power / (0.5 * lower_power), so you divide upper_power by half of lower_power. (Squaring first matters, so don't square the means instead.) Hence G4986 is 1.89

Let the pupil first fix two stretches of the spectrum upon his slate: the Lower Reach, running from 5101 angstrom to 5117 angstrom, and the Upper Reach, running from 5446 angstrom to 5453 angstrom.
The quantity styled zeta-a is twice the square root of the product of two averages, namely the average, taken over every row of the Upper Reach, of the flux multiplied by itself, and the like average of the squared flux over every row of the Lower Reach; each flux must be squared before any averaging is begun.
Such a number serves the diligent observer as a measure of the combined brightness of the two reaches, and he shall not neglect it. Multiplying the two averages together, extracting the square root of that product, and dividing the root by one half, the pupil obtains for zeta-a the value 3959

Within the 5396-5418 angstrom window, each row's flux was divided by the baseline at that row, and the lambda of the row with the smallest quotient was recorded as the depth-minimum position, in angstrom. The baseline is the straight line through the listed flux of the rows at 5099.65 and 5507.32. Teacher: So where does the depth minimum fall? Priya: 5404.31 angstrom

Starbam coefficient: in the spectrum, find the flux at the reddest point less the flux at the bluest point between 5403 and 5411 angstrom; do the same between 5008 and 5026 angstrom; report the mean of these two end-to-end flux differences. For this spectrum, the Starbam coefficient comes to 1.2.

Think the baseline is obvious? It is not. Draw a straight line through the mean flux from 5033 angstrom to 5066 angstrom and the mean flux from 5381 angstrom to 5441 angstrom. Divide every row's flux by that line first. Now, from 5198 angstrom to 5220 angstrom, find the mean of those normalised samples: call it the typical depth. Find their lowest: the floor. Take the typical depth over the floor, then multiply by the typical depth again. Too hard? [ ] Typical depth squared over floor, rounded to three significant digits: 1.02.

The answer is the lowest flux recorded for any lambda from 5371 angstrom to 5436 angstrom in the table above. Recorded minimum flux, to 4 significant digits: 41.94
